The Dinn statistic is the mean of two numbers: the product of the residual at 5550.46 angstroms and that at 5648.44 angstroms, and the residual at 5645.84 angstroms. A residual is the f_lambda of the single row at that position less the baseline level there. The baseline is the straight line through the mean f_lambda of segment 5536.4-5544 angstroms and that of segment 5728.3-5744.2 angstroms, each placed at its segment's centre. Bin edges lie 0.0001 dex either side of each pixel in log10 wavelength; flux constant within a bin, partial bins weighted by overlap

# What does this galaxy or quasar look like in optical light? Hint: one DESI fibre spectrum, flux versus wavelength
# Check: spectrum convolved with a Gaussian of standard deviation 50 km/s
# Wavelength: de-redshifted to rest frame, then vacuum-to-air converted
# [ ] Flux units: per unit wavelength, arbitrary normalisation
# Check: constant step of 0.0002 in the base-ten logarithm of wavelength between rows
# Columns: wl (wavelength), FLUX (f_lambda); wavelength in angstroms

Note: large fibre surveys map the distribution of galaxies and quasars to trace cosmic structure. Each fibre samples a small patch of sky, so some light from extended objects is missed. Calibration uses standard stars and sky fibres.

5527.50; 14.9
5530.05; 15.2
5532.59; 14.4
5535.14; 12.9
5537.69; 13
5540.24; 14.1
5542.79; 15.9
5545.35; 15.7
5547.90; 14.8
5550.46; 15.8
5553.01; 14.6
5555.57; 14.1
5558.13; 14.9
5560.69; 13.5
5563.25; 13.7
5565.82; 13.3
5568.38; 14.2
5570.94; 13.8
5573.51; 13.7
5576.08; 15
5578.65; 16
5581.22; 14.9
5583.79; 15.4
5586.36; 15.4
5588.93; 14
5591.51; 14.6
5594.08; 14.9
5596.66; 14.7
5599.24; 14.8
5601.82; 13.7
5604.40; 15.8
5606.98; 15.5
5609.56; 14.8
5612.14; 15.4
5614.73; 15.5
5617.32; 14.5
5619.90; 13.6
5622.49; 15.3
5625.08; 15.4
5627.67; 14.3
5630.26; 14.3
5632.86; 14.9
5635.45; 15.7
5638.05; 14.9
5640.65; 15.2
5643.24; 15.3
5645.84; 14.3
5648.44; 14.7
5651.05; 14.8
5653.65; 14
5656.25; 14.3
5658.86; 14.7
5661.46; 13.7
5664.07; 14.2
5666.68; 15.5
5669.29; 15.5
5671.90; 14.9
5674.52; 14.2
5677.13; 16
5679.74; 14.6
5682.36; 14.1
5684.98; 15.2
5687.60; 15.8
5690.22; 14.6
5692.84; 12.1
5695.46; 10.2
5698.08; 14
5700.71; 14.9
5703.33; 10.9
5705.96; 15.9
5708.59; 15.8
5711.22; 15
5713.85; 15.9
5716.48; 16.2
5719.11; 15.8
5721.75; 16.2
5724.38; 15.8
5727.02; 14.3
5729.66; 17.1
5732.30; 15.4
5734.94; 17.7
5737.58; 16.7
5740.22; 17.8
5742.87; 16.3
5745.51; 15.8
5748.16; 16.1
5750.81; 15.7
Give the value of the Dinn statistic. -1.4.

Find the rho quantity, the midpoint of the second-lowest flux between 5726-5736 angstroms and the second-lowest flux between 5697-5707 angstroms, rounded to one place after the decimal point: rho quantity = 14.7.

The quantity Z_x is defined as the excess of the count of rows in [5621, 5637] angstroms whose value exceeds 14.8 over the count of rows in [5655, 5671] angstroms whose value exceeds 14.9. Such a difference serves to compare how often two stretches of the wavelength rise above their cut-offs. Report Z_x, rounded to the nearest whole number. 2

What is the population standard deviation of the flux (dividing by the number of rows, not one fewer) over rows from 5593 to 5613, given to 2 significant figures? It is 0.60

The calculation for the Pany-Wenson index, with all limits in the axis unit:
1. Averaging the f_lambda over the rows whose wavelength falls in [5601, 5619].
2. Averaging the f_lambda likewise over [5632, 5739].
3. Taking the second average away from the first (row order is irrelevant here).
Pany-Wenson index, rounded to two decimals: 0.13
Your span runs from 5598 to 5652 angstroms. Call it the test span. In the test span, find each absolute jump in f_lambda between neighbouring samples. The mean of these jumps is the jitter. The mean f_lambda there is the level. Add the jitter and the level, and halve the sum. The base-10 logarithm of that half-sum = 0.892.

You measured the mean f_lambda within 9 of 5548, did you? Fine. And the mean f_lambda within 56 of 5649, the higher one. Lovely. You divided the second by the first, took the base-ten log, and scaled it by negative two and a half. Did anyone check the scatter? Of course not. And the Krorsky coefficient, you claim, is 0.033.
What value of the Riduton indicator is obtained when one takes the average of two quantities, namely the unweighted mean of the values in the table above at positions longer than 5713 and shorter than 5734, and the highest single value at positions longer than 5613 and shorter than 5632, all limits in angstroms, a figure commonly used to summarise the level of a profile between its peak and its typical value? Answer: 15.7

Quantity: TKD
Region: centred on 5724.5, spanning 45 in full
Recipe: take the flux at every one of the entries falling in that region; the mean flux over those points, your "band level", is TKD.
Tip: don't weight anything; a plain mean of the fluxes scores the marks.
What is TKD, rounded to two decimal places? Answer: 15.80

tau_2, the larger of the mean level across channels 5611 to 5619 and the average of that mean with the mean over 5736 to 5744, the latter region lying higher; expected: 16.0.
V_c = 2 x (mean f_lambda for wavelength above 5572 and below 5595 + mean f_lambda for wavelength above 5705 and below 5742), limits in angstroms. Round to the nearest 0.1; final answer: 62.0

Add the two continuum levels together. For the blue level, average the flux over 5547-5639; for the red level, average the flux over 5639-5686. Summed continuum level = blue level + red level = 29.4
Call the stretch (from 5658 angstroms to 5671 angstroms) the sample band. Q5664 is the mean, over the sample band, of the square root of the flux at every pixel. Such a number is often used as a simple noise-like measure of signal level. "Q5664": 3.84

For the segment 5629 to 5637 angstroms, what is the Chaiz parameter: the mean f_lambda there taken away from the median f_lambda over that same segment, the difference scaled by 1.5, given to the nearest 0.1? -0.1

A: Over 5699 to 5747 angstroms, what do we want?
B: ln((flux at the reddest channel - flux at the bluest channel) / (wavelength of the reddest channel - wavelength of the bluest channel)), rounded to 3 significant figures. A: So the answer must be -3.91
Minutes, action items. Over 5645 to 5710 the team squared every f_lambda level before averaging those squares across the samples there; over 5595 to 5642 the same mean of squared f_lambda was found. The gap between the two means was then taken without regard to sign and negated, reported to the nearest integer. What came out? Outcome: -15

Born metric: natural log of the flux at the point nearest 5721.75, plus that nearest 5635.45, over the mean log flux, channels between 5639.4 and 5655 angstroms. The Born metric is 2.06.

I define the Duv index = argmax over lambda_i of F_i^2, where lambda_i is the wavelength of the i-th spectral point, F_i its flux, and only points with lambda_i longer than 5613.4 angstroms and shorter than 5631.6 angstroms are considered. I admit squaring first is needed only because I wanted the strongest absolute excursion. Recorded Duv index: 5614.73 angstroms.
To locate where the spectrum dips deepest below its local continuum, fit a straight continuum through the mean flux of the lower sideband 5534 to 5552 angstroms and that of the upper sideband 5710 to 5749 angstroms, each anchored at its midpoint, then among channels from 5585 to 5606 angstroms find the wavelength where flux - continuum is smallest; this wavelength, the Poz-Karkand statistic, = 5601.82 angstroms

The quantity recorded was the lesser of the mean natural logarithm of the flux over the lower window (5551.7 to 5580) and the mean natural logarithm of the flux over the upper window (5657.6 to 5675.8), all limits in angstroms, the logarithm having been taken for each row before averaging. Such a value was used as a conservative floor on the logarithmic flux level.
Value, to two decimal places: 2.66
